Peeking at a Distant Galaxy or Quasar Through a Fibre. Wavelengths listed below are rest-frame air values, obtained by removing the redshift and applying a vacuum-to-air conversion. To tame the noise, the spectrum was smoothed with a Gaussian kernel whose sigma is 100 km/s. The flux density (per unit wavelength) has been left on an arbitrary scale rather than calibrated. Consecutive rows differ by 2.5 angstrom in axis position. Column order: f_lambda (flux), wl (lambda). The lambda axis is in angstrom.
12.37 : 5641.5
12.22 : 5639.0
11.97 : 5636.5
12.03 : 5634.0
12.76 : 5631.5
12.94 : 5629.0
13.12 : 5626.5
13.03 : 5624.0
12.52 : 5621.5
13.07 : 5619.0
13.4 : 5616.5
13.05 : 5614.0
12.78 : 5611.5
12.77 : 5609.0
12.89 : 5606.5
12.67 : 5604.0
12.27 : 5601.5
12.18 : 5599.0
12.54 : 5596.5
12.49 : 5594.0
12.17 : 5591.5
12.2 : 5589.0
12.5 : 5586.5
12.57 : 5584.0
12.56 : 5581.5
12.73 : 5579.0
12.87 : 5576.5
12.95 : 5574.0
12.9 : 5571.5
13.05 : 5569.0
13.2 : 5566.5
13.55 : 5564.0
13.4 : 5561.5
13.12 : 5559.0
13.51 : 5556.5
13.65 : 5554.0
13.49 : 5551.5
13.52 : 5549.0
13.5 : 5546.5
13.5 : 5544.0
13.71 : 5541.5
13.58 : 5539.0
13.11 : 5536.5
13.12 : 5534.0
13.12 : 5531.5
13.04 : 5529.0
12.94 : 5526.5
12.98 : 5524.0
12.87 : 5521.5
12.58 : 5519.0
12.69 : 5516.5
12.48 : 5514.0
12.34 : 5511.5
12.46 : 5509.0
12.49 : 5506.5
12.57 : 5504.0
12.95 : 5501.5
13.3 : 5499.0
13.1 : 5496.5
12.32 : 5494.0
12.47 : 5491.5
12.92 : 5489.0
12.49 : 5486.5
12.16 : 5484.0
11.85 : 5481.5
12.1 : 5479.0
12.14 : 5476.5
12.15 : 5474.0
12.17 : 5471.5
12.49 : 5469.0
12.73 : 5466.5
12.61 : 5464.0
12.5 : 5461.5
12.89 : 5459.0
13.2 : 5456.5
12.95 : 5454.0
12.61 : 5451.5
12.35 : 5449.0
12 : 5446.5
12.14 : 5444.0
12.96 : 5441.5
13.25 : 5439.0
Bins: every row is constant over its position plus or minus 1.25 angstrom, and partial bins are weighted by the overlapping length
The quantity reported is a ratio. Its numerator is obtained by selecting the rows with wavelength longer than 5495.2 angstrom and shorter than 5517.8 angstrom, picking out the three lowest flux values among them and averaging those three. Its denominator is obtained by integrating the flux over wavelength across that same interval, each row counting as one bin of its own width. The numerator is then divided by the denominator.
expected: 0.043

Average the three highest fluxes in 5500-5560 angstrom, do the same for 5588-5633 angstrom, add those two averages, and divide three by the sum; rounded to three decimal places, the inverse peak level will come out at 0.112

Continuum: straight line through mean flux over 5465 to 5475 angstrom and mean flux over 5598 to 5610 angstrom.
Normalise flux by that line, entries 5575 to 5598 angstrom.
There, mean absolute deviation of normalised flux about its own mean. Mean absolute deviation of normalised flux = 0.0127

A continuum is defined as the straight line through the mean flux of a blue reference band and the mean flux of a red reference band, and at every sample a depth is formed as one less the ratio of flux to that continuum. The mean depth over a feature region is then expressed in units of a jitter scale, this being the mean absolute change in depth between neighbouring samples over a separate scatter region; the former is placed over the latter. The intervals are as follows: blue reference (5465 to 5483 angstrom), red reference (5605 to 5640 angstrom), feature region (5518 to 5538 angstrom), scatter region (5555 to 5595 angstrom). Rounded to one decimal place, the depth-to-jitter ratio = -3.1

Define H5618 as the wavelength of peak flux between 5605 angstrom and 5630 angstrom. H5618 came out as 5616.5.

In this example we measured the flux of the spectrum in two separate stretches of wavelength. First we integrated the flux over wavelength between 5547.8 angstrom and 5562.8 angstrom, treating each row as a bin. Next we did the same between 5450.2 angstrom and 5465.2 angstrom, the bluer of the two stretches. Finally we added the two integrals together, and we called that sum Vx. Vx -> 394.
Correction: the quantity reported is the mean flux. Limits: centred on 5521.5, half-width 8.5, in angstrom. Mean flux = 12.80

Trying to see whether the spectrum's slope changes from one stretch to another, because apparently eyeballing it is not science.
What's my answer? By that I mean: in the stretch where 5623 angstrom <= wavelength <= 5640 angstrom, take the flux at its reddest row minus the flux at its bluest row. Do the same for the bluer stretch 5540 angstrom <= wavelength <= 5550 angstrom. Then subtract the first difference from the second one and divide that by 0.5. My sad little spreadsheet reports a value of 1.2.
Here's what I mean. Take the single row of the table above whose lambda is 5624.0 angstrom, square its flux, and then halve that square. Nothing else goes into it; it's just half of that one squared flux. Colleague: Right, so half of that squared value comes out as 85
